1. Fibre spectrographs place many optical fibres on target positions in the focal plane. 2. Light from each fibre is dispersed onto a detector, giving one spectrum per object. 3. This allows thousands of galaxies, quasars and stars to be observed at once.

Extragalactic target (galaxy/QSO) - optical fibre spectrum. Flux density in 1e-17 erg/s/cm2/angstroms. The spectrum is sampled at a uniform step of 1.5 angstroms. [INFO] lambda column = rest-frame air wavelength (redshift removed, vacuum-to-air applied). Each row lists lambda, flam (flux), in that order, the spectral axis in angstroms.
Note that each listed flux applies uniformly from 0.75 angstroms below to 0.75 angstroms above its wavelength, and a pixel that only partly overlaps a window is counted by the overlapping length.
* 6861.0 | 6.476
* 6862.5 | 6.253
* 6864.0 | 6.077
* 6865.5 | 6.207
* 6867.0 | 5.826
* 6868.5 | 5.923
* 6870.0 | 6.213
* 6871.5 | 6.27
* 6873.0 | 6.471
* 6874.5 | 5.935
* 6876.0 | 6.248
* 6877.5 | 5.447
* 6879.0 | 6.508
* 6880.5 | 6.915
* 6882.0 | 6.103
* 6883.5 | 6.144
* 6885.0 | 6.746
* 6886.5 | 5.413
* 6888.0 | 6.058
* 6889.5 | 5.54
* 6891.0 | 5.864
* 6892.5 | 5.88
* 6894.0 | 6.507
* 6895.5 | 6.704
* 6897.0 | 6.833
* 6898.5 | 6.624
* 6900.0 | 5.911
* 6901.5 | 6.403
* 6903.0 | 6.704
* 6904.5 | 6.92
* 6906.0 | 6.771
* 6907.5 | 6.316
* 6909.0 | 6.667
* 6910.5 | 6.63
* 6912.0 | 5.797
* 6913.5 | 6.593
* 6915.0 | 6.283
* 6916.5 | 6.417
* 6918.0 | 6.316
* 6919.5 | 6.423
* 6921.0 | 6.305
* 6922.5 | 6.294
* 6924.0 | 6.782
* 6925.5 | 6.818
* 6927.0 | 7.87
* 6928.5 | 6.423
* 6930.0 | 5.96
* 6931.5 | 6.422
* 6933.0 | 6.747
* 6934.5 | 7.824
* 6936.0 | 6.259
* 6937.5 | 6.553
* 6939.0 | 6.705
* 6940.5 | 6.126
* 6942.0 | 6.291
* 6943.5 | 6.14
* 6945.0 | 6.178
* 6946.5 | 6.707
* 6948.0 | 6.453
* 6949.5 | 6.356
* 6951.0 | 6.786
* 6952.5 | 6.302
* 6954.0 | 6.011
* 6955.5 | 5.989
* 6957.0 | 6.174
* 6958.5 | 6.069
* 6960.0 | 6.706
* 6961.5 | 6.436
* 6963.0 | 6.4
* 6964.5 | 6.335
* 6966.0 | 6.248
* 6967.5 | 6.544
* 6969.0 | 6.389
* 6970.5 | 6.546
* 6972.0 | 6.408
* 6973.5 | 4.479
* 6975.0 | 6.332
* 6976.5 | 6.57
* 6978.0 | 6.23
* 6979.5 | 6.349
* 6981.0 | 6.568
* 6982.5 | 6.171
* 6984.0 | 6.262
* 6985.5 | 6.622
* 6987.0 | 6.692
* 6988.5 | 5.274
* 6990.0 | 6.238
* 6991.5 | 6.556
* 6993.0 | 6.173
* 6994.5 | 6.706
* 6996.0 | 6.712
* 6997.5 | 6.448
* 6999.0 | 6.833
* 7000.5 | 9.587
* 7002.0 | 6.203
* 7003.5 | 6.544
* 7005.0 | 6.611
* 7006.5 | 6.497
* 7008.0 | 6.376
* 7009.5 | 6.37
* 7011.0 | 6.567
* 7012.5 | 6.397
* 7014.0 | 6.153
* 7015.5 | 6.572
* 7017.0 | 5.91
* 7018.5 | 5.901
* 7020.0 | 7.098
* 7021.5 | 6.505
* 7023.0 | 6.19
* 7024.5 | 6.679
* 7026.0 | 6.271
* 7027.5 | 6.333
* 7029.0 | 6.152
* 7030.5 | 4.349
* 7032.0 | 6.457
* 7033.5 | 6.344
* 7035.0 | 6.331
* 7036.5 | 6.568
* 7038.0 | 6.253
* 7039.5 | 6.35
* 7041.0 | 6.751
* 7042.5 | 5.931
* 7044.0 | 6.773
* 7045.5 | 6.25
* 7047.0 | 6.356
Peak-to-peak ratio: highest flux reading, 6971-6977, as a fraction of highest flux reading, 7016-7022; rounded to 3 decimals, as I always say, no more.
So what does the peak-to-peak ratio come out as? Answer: 0.926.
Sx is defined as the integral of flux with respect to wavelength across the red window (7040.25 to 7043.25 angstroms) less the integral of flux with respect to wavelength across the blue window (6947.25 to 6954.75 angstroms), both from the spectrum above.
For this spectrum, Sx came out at -29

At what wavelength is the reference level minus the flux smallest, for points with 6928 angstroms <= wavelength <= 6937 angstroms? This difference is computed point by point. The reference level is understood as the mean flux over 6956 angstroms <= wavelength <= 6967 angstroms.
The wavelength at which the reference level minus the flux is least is 6934.5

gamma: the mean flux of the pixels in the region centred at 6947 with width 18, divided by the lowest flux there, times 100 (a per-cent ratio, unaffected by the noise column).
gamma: 106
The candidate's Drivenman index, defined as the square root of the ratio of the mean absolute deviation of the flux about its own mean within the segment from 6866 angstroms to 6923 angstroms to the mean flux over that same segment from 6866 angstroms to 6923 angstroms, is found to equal 0.22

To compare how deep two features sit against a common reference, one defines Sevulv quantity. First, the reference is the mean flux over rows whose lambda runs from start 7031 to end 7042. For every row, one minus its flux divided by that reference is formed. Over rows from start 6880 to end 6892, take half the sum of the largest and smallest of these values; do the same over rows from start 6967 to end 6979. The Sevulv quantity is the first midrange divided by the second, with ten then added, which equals 10.3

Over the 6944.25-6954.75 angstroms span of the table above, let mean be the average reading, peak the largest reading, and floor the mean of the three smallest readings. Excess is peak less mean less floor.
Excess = -5.8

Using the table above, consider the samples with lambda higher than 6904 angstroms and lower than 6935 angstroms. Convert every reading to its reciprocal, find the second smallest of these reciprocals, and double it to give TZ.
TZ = 0.256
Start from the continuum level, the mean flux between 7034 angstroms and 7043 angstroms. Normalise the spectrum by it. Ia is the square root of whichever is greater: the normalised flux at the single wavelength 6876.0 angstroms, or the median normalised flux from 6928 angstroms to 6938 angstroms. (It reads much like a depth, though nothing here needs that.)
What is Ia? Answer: 1.00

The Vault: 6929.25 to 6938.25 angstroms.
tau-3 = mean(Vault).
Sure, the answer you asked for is 6.6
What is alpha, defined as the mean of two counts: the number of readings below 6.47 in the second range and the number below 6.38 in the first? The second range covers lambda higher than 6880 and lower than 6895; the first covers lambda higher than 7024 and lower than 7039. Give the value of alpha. 7.0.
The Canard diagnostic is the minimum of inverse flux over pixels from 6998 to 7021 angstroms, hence 0.104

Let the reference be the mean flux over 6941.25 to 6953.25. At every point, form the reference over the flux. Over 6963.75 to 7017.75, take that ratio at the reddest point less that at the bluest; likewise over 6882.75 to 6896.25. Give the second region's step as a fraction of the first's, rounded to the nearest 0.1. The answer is -1.2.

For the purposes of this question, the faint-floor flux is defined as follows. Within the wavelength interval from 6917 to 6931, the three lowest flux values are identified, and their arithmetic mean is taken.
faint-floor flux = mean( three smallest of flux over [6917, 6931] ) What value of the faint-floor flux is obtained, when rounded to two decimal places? 6.19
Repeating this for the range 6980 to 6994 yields 5.87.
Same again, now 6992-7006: 6.27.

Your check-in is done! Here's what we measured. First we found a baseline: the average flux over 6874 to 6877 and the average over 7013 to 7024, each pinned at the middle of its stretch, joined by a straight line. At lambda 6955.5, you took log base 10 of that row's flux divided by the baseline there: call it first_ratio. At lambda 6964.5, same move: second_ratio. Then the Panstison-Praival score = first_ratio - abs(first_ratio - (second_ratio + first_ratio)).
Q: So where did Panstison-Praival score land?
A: -0.023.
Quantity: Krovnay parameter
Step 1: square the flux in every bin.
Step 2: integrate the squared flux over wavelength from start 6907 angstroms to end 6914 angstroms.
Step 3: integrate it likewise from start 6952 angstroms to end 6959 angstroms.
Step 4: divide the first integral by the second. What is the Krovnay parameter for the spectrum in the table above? 1.10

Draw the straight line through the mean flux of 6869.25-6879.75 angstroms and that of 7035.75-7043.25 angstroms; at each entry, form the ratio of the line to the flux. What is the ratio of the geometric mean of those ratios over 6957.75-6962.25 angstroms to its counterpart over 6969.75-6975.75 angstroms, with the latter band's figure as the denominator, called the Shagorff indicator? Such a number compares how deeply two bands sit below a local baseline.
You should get 0.92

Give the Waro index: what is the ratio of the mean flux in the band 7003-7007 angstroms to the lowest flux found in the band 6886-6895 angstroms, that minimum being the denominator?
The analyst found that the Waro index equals 1.21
